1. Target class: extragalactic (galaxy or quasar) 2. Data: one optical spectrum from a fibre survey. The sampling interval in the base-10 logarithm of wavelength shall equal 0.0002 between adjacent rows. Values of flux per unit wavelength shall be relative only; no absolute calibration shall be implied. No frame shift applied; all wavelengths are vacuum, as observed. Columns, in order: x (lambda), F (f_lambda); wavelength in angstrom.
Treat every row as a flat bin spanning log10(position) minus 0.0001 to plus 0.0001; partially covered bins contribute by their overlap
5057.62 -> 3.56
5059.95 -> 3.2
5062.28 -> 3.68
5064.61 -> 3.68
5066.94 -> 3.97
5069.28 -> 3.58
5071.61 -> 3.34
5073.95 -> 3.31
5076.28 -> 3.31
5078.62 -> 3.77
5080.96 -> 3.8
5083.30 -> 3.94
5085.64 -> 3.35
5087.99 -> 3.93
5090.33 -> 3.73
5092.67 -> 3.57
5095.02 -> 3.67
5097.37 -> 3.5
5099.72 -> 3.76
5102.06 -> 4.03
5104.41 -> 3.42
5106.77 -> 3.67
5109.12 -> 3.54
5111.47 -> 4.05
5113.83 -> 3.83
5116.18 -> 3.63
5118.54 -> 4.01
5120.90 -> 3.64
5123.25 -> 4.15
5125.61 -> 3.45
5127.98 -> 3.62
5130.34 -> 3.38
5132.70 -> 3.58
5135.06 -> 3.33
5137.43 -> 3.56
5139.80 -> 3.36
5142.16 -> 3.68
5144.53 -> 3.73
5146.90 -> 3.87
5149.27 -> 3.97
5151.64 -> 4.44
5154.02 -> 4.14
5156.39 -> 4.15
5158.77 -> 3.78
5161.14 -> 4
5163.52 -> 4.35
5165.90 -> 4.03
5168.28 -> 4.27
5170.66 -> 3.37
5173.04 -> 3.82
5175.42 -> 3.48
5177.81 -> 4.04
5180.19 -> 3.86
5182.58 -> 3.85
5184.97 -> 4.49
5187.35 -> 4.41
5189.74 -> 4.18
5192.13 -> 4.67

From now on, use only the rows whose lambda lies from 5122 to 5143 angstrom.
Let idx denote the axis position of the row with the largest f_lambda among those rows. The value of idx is 5123.25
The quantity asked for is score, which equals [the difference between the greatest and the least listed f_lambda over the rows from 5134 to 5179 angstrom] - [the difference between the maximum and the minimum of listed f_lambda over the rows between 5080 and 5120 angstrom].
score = 0.4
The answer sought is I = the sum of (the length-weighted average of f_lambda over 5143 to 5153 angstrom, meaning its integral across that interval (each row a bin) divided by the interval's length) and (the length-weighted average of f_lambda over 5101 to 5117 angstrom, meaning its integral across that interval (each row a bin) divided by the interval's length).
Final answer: 7.73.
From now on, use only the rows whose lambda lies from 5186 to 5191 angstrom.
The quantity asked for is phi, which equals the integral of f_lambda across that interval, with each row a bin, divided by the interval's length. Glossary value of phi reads 4.31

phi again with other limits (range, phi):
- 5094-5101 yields 3.65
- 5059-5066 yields 3.55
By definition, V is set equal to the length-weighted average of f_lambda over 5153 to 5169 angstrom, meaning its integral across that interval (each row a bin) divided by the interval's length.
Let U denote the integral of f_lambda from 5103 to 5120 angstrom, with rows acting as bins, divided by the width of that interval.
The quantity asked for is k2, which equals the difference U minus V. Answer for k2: -0.4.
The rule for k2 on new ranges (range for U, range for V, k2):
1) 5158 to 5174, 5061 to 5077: 0.4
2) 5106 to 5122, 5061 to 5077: 0.2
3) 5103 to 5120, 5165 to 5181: -0.1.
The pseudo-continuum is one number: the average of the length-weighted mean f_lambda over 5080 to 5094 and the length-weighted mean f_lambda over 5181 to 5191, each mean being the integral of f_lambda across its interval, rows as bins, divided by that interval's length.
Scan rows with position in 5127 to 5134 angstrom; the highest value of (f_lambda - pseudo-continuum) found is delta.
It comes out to -0.35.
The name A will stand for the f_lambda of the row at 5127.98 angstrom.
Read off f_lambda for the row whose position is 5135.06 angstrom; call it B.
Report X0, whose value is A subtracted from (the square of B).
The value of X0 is 7.5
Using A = 3.62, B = 3.33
